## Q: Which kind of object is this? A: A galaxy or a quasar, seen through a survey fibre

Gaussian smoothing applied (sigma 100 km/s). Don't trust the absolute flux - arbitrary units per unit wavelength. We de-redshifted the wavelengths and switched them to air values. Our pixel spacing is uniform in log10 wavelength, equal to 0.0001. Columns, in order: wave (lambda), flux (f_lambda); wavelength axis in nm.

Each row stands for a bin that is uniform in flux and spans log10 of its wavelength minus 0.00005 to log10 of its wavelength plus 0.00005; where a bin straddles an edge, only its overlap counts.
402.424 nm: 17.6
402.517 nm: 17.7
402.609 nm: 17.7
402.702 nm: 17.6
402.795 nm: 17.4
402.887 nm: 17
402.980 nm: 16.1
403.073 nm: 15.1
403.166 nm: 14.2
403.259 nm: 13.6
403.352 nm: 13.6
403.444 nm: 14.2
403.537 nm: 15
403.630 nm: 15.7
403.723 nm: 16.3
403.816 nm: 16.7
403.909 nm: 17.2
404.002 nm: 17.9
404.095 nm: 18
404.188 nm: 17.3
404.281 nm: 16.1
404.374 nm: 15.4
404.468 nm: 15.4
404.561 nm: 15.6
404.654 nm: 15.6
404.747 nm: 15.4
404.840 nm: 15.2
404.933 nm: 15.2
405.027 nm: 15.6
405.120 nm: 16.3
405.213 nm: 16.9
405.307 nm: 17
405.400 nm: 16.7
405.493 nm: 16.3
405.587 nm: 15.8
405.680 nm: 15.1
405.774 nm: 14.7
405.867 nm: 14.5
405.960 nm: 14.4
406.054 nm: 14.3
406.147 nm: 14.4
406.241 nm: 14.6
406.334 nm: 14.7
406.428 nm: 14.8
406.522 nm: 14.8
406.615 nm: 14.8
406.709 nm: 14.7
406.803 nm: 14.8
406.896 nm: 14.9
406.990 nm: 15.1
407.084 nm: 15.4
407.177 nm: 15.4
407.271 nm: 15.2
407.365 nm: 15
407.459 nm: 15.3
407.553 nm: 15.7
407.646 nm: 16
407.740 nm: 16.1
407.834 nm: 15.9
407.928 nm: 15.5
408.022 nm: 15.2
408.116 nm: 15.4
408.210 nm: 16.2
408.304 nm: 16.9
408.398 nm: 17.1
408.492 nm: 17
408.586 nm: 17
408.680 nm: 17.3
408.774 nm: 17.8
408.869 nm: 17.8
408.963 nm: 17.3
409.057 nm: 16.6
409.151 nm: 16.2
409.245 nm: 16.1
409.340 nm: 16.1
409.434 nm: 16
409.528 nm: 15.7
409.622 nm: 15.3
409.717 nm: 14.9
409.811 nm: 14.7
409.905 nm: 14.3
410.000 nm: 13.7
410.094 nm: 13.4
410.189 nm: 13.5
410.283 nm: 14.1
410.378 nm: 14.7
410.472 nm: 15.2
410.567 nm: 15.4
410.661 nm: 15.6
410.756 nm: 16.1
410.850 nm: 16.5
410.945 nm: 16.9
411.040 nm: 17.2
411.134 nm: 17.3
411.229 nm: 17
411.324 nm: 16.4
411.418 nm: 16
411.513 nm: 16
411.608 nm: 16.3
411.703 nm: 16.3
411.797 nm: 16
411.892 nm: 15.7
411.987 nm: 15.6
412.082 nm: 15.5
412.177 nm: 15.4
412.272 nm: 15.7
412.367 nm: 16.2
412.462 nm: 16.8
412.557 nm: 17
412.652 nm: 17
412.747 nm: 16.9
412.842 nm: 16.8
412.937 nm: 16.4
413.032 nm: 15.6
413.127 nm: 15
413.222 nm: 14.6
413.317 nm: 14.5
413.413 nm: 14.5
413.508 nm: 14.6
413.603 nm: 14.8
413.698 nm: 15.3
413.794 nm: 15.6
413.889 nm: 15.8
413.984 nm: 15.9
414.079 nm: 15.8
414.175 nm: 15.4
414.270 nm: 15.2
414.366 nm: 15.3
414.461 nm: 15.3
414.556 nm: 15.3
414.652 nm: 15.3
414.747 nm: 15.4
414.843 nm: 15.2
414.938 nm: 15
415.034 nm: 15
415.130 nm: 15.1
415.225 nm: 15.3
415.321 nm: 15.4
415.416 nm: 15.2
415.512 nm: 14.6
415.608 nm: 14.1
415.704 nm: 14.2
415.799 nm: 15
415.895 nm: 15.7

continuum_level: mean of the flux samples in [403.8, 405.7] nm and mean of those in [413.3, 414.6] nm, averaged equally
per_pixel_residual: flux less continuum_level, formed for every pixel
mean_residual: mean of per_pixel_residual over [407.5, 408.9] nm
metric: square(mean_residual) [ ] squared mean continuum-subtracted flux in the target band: 0.5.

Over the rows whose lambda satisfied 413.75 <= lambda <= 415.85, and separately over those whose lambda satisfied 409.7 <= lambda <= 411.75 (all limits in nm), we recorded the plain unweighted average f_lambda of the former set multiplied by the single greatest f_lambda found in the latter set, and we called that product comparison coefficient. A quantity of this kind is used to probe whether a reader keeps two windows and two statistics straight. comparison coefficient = 263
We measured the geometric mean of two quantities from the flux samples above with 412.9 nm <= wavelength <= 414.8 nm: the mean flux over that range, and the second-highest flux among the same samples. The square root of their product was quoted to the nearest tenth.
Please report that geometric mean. 15.6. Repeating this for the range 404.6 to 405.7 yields 16.4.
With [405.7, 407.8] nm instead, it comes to 15.5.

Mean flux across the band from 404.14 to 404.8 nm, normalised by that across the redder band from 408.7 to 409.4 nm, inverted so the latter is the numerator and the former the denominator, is 1.06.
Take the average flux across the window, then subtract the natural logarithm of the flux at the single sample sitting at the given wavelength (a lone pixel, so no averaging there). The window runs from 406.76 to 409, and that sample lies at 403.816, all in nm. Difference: 13.2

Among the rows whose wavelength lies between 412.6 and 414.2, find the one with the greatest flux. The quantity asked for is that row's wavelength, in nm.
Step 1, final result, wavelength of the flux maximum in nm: 412.652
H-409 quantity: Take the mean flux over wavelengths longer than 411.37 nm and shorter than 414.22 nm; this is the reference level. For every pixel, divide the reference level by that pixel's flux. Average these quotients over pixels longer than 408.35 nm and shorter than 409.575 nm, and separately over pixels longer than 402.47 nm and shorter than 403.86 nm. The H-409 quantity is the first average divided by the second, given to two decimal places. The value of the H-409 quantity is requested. 0.94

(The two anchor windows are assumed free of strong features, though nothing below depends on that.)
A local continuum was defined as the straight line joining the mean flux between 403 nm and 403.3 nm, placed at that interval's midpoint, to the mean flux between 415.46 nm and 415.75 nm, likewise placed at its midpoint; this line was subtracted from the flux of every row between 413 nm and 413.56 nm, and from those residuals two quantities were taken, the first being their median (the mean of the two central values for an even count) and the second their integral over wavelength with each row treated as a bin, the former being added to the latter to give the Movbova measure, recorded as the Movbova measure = 0.6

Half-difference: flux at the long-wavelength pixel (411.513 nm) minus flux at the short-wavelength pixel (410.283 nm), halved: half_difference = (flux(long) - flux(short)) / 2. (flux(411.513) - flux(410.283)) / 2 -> 0.95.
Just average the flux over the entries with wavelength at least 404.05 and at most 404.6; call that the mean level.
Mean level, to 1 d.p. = 16.3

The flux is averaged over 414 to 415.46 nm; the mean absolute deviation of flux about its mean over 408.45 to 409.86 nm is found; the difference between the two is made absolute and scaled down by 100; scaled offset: 0.145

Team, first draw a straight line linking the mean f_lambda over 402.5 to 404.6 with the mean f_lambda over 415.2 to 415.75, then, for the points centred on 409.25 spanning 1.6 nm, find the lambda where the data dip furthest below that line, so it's 410.000 nm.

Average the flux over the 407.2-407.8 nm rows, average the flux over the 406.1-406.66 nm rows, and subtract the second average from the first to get 0.9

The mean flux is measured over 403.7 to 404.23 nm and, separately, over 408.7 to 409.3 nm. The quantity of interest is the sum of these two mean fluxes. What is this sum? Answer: 34.2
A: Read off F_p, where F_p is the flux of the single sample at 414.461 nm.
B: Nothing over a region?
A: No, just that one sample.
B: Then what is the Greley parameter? 15.3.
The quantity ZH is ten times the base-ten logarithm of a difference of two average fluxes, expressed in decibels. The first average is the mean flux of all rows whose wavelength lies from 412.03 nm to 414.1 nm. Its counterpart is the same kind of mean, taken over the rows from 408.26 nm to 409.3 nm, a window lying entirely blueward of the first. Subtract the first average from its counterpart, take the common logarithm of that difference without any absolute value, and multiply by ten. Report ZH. 1.1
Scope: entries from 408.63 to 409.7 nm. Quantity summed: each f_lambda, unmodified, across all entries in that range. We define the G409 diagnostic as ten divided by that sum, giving 0.0549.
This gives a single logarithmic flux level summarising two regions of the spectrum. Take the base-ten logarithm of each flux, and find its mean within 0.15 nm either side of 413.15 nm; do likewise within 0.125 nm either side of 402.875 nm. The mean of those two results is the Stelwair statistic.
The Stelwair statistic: 1.20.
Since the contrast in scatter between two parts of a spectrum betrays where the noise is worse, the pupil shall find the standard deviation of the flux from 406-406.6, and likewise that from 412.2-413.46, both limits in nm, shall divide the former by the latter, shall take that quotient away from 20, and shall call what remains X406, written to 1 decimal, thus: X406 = 19.8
